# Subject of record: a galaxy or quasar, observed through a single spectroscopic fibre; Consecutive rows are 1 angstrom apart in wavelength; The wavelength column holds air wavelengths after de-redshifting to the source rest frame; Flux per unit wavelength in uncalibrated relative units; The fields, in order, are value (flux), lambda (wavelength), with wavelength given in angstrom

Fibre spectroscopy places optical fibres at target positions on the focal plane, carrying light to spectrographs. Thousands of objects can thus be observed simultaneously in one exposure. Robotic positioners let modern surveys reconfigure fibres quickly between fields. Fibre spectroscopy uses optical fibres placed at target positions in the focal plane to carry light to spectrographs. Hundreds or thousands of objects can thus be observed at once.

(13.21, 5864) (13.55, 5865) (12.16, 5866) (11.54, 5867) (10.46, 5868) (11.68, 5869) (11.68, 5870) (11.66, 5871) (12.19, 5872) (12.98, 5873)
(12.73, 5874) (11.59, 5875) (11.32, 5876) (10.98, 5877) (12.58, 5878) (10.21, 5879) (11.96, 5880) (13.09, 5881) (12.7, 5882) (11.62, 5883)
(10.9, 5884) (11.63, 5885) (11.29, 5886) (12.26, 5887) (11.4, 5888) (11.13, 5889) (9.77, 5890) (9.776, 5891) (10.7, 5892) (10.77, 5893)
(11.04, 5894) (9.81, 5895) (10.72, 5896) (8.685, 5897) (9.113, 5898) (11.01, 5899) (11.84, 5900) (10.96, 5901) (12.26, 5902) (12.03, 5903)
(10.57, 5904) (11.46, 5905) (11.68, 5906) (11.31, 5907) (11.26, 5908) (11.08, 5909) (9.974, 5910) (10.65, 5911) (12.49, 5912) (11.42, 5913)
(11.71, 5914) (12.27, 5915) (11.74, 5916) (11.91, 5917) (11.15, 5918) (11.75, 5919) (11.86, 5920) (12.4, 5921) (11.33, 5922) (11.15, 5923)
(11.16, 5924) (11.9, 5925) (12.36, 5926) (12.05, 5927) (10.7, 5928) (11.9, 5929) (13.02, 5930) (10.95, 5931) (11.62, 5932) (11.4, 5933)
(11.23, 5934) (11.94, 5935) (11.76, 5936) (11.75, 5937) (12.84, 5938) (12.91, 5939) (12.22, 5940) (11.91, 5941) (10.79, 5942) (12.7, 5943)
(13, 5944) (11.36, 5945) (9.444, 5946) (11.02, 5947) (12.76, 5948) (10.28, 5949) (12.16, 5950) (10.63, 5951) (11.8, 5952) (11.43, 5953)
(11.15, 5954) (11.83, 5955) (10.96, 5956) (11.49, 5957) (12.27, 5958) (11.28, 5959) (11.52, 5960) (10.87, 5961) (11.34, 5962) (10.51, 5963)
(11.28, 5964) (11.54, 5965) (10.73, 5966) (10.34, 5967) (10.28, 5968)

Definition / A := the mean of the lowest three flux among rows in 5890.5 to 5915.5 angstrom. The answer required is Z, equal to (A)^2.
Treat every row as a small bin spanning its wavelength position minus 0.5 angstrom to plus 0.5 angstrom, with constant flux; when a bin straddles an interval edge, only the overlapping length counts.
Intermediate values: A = 9.2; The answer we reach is 84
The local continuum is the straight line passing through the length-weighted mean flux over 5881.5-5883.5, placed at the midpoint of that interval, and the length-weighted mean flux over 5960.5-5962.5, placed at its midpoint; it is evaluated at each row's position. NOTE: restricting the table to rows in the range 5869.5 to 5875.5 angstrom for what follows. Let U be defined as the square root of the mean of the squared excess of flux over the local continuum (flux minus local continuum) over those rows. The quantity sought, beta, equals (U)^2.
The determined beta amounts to 0.3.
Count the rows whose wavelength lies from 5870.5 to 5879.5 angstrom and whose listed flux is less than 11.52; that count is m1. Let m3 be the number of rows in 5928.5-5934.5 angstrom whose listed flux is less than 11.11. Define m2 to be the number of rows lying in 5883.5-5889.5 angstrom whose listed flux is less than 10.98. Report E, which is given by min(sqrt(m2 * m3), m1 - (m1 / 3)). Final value 1.00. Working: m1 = 3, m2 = 1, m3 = 1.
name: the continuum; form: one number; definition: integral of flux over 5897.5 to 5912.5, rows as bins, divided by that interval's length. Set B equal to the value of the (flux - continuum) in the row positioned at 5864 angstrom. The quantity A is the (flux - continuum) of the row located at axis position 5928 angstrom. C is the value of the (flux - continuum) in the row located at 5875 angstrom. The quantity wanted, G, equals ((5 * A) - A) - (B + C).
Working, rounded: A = -0.5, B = 2.0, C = 0.41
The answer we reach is -4.4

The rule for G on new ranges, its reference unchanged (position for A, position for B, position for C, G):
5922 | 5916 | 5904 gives 0.7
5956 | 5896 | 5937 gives -1.0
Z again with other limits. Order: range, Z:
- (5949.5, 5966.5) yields 113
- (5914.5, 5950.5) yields 103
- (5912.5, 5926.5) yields 124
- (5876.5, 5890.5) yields 106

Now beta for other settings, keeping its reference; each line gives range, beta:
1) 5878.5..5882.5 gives 1.3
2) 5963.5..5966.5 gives 0.1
